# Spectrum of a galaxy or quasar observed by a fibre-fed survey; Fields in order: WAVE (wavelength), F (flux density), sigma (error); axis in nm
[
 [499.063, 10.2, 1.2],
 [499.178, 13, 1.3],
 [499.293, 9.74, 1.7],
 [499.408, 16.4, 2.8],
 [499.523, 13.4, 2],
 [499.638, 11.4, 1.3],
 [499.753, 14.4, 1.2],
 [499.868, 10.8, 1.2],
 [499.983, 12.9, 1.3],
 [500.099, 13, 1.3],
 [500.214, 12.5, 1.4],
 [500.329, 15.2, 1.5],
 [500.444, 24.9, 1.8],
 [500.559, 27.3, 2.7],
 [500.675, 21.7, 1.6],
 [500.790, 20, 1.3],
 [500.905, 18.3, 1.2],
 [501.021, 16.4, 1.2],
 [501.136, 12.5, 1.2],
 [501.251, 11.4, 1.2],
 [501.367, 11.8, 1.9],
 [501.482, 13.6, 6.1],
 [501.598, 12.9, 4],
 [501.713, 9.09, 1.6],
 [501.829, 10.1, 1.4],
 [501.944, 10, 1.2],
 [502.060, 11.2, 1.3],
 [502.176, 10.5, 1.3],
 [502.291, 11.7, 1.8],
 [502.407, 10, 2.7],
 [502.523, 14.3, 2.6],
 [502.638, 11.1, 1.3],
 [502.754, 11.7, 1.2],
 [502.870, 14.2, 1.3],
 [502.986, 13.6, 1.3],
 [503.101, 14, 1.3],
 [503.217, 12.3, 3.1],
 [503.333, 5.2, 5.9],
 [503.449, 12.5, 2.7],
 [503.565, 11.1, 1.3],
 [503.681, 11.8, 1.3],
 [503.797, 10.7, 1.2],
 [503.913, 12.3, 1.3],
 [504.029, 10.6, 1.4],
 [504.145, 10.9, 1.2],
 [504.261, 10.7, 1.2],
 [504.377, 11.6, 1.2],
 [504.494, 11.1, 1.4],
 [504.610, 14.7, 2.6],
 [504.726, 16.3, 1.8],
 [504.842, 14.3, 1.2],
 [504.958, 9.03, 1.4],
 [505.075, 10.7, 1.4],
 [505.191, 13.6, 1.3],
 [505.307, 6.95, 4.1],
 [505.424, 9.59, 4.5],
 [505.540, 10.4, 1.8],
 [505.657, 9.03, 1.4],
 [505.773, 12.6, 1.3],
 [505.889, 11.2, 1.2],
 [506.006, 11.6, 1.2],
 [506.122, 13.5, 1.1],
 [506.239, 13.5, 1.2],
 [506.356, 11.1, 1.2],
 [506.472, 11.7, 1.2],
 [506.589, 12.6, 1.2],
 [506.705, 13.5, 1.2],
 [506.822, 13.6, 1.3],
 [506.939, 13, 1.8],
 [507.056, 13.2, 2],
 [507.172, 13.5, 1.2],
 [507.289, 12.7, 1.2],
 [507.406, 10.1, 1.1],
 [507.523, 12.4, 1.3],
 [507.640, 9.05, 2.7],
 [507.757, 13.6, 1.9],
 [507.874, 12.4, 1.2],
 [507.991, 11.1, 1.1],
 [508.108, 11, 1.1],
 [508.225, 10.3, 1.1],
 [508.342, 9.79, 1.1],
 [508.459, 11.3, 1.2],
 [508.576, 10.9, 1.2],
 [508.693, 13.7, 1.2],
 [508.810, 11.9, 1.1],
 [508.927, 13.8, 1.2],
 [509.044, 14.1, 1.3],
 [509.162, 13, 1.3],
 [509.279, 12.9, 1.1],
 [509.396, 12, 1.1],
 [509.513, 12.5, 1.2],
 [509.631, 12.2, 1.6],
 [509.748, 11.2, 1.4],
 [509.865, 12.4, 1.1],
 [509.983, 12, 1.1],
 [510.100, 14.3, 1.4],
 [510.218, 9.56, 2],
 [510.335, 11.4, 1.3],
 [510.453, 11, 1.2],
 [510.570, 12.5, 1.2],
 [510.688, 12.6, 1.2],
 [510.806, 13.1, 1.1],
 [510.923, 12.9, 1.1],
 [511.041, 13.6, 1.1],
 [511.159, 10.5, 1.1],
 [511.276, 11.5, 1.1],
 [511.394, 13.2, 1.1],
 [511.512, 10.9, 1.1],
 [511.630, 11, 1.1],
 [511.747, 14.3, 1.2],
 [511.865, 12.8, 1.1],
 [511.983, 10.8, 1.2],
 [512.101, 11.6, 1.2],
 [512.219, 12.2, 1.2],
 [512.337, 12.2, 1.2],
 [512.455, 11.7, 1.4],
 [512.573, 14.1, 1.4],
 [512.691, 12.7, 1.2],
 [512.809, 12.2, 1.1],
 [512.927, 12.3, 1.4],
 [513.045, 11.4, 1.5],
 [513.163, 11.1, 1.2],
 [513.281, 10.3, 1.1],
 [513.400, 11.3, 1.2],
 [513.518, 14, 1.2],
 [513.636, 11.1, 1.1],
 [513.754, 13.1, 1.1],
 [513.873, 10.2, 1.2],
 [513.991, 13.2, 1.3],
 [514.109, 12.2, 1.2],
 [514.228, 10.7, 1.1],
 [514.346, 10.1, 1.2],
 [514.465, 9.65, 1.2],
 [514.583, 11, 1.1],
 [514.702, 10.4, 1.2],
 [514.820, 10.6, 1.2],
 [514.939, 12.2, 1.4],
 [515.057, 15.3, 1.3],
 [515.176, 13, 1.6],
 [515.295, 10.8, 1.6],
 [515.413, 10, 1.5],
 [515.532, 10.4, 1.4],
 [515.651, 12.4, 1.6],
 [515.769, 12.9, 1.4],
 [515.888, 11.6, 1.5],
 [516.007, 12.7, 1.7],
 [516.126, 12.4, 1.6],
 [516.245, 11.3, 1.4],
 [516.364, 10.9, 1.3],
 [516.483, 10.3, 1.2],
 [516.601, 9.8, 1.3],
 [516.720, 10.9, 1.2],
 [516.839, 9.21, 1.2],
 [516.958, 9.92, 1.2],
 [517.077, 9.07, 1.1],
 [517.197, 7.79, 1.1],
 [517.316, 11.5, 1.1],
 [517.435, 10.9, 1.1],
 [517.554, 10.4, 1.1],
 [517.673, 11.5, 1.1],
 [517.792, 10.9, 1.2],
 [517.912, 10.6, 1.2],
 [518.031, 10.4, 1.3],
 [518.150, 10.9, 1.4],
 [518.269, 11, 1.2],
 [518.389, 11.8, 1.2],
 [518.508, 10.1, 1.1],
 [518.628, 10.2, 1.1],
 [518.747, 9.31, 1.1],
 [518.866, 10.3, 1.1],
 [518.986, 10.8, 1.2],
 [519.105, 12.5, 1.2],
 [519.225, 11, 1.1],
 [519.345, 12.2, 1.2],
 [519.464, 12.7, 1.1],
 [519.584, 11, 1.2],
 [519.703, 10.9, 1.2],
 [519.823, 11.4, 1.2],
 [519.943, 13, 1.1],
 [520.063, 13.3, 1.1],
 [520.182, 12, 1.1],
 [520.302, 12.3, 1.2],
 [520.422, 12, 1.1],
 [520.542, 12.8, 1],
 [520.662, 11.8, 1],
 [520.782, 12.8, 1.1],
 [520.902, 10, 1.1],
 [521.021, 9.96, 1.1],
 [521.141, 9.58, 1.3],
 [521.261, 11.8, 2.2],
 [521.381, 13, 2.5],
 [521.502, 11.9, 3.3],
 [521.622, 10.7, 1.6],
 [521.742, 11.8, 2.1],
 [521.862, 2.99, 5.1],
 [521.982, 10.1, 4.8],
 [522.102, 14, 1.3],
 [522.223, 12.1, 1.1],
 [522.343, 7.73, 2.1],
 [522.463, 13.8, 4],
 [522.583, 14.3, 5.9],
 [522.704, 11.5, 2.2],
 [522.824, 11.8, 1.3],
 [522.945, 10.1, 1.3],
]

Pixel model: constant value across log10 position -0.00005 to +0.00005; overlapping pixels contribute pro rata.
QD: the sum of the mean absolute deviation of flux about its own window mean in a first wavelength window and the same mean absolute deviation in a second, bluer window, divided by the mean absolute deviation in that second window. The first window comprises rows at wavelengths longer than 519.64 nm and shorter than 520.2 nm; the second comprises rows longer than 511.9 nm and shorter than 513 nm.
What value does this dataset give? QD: 2.48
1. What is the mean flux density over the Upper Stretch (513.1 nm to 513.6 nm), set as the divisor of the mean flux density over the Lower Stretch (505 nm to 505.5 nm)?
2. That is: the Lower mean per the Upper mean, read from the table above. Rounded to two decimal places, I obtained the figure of 0.87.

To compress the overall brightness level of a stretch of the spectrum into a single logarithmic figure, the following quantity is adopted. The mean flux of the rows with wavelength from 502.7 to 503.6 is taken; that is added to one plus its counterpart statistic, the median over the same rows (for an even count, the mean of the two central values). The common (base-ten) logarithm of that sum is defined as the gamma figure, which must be 1.40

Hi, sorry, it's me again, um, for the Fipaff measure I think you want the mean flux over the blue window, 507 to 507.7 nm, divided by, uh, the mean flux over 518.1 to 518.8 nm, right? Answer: 1.12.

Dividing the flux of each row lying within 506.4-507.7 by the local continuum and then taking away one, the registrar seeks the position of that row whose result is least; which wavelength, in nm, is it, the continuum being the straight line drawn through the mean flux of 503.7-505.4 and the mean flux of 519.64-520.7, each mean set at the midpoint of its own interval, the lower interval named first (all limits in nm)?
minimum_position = 507.640 nm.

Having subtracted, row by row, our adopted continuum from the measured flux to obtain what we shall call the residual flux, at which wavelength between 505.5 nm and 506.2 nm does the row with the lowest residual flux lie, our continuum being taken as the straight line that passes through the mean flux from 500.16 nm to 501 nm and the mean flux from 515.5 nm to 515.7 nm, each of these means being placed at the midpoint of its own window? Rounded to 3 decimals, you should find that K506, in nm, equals 505.657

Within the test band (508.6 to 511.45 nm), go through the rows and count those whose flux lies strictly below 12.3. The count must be 10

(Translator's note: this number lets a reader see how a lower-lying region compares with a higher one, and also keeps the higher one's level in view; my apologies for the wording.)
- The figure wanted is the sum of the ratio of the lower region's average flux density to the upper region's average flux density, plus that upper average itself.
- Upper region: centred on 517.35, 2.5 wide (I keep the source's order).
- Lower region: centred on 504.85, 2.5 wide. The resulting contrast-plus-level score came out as 11.6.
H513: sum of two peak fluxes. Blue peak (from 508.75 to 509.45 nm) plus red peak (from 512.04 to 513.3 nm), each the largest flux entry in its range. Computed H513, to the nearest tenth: 28.2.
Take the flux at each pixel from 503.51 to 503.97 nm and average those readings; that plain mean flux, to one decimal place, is 11.5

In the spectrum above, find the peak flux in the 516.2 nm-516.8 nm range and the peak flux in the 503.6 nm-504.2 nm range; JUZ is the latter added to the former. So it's 23.6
